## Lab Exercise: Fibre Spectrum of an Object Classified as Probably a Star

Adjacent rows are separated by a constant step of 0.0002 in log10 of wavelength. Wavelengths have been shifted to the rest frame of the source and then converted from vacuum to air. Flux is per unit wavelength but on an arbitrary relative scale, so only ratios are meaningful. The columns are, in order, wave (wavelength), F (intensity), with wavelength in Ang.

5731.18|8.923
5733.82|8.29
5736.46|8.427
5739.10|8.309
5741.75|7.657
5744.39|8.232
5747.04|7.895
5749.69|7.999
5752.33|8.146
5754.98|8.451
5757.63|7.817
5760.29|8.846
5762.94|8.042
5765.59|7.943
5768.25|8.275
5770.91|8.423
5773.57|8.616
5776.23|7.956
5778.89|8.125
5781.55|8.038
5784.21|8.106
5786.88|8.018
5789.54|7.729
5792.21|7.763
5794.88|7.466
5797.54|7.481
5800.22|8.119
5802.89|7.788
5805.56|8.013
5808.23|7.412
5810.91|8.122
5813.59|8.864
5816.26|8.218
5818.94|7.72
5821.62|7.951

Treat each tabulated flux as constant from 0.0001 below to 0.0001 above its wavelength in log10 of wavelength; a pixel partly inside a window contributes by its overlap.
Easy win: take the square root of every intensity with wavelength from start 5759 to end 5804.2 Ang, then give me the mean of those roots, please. 2.84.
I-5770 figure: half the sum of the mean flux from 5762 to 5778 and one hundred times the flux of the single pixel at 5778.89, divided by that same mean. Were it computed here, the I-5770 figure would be 50.0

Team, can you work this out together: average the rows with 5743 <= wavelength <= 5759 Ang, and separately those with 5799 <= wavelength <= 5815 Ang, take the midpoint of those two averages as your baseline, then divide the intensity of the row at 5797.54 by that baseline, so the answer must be 0.927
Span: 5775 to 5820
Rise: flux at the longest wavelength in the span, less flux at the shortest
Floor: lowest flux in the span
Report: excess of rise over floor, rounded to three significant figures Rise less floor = -7.65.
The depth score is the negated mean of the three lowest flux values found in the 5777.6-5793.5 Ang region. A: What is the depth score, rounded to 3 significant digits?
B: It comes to -7.84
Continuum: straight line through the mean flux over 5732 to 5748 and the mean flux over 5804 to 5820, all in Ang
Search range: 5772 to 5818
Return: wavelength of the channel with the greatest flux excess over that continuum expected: 5813.59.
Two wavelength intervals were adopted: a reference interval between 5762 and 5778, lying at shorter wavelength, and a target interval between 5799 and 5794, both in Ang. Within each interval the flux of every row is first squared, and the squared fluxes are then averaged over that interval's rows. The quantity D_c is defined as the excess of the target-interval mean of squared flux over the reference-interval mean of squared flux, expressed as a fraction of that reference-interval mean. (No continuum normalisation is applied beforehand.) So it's -0.17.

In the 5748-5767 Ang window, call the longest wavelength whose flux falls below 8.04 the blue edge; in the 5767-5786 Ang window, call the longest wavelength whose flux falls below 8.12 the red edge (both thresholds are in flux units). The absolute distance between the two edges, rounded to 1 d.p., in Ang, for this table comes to 18.6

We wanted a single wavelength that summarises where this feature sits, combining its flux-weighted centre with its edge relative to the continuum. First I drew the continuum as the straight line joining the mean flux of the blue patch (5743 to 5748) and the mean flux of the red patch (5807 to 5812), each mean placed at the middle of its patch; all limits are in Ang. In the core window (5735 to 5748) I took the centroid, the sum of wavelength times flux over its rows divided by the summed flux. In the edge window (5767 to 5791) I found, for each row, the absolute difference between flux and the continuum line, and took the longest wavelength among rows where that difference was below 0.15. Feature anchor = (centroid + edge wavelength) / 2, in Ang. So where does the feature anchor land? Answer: 5765.6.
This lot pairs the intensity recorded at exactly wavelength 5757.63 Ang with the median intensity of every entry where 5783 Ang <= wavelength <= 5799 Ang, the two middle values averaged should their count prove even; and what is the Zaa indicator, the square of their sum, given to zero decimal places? 242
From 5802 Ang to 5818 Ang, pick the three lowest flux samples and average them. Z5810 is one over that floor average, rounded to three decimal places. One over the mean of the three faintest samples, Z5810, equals 0.129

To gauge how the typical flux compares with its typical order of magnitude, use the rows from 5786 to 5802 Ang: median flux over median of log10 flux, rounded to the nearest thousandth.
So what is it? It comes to 8.712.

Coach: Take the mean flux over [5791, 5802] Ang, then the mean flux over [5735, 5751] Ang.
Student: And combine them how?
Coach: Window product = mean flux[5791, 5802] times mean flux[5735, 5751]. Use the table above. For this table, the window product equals 62.3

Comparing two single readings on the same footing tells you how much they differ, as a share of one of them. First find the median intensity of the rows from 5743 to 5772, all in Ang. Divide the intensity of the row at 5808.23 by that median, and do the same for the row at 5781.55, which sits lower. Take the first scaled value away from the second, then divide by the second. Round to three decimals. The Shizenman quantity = 0.078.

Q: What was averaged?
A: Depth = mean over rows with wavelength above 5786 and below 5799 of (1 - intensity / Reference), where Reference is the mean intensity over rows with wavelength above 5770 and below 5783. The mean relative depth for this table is 0.066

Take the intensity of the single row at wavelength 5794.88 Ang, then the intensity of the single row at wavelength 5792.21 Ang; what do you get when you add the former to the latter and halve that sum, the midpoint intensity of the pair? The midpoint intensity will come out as 7.6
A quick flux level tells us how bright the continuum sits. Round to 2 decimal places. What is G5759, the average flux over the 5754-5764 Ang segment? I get 8.29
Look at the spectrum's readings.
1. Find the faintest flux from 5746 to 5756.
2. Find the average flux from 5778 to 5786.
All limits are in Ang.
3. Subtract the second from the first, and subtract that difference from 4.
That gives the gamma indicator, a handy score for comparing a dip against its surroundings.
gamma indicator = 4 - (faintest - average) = 4.19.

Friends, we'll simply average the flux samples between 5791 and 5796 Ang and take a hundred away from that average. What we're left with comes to -92.4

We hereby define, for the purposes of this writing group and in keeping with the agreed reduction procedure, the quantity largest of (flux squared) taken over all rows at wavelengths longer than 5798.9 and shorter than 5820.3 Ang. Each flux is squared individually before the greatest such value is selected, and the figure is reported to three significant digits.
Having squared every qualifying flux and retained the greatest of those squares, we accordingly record 78.6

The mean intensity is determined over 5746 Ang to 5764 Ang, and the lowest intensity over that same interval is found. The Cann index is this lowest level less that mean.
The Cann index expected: -0.4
